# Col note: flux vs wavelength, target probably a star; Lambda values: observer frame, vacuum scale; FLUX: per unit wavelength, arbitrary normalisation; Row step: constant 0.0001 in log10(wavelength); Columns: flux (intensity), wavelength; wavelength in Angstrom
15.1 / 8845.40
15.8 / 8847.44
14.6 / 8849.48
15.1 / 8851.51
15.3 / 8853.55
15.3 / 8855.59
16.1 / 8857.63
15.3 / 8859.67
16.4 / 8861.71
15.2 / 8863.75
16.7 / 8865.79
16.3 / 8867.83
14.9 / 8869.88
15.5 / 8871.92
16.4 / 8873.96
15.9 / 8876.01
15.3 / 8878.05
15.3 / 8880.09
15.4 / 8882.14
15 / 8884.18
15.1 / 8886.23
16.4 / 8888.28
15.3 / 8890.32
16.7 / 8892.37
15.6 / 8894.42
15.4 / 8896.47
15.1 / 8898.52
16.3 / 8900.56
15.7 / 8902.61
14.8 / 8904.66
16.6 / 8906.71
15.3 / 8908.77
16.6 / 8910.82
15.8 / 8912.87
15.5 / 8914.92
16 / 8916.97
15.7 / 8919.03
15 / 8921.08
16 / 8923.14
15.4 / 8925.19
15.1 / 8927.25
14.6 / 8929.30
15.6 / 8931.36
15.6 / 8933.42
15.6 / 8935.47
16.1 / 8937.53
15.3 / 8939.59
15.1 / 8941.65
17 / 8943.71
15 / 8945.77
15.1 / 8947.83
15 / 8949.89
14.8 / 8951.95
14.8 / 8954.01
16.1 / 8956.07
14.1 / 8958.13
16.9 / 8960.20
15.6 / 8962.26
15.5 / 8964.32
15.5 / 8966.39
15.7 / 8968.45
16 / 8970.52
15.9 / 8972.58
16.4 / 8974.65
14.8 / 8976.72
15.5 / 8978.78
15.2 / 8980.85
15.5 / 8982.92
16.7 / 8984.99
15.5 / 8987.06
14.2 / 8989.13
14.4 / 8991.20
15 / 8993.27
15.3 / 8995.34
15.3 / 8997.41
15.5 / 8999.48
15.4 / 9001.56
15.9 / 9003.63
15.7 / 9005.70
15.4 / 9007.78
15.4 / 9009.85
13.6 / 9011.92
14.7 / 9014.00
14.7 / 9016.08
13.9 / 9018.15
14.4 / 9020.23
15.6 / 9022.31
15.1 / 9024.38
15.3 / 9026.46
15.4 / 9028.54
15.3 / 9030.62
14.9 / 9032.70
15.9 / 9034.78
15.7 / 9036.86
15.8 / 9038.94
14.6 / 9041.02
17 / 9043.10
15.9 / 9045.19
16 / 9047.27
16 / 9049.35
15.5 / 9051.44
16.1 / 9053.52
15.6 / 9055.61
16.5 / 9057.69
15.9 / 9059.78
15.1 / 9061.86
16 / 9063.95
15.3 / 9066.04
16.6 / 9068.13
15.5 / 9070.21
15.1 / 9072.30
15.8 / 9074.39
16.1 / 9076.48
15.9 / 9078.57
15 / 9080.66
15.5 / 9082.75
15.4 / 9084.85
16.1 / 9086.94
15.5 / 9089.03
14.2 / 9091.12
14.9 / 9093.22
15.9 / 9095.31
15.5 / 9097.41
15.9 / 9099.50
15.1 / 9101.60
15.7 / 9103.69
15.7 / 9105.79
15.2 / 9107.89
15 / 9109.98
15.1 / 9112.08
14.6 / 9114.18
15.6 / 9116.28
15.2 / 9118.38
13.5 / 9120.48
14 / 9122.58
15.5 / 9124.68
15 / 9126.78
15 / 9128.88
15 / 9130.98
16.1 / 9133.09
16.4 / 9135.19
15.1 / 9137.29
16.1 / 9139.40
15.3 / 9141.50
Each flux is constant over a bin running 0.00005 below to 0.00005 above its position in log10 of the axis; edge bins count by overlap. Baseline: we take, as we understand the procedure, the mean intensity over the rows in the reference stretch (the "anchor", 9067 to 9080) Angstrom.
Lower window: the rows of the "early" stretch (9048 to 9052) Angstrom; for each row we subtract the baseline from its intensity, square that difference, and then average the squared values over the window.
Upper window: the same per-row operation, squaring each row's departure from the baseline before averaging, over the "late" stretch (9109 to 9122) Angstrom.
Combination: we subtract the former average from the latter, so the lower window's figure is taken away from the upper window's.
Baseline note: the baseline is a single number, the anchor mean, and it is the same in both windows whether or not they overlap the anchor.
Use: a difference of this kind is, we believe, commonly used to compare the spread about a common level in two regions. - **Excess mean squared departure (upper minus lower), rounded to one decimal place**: 1.4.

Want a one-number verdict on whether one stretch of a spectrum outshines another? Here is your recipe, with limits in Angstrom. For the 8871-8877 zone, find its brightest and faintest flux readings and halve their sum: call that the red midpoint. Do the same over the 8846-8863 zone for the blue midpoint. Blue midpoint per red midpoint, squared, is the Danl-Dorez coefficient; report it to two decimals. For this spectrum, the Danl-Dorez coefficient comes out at 0.94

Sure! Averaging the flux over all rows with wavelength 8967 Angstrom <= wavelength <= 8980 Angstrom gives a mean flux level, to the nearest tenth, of 15.7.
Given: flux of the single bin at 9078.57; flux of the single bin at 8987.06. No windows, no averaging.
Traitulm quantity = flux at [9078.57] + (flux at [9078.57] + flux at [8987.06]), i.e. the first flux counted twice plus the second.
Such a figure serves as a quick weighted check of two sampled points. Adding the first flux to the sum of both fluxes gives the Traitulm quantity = 47.3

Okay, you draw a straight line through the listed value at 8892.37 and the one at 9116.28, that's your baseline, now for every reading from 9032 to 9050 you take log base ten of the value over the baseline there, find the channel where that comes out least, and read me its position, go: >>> 9041.02 Angstrom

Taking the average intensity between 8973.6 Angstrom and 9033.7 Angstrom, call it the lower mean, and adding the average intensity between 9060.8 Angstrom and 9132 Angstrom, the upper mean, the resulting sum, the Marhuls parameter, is 30.5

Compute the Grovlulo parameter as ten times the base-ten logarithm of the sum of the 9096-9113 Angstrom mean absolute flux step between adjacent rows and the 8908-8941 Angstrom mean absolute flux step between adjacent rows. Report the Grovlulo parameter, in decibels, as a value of -0.2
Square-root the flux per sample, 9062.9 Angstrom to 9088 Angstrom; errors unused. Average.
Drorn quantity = 3.96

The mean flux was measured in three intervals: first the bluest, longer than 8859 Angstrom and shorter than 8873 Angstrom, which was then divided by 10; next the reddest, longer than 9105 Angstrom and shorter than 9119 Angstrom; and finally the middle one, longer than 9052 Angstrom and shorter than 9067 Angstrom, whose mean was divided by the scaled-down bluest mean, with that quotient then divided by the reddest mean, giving 0.659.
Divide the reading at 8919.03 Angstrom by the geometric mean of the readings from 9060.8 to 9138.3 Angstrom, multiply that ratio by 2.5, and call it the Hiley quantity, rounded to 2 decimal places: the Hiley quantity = 2.56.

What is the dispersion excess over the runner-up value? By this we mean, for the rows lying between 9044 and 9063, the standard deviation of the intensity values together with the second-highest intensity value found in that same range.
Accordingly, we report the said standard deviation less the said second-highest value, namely -15.7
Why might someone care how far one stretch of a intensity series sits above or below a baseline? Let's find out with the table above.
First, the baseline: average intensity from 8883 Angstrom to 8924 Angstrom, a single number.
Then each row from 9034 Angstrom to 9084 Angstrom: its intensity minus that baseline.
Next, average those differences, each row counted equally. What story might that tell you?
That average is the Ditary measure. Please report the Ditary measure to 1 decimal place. 0.1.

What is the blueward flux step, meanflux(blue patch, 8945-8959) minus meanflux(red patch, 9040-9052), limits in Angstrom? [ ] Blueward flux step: -0.8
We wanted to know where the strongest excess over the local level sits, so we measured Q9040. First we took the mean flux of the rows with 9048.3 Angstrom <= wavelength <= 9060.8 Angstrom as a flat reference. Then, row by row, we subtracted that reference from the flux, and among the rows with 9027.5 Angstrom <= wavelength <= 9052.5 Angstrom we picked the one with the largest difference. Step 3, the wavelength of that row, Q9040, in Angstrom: 9043.10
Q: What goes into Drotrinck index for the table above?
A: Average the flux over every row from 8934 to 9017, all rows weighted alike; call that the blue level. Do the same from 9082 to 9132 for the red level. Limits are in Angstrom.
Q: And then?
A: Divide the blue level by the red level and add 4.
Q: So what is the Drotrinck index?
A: 5.01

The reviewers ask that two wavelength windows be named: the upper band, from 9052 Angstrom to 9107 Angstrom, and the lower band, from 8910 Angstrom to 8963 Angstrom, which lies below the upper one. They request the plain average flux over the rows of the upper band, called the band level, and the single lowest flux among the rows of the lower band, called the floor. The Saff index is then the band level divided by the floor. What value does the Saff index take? 1.11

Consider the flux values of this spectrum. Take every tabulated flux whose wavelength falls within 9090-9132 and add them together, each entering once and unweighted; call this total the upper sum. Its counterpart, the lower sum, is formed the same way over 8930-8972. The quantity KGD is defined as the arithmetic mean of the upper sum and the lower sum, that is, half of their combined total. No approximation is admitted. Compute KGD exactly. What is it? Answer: 306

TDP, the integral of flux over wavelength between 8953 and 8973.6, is 322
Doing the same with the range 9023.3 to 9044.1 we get 322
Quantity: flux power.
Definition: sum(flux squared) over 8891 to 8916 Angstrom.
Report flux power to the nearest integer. 2994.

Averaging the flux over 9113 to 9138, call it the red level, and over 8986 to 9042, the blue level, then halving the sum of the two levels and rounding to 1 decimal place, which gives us 15.1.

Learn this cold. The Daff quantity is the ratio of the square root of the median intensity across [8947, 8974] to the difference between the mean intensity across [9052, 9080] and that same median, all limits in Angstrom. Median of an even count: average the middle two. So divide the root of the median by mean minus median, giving 13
